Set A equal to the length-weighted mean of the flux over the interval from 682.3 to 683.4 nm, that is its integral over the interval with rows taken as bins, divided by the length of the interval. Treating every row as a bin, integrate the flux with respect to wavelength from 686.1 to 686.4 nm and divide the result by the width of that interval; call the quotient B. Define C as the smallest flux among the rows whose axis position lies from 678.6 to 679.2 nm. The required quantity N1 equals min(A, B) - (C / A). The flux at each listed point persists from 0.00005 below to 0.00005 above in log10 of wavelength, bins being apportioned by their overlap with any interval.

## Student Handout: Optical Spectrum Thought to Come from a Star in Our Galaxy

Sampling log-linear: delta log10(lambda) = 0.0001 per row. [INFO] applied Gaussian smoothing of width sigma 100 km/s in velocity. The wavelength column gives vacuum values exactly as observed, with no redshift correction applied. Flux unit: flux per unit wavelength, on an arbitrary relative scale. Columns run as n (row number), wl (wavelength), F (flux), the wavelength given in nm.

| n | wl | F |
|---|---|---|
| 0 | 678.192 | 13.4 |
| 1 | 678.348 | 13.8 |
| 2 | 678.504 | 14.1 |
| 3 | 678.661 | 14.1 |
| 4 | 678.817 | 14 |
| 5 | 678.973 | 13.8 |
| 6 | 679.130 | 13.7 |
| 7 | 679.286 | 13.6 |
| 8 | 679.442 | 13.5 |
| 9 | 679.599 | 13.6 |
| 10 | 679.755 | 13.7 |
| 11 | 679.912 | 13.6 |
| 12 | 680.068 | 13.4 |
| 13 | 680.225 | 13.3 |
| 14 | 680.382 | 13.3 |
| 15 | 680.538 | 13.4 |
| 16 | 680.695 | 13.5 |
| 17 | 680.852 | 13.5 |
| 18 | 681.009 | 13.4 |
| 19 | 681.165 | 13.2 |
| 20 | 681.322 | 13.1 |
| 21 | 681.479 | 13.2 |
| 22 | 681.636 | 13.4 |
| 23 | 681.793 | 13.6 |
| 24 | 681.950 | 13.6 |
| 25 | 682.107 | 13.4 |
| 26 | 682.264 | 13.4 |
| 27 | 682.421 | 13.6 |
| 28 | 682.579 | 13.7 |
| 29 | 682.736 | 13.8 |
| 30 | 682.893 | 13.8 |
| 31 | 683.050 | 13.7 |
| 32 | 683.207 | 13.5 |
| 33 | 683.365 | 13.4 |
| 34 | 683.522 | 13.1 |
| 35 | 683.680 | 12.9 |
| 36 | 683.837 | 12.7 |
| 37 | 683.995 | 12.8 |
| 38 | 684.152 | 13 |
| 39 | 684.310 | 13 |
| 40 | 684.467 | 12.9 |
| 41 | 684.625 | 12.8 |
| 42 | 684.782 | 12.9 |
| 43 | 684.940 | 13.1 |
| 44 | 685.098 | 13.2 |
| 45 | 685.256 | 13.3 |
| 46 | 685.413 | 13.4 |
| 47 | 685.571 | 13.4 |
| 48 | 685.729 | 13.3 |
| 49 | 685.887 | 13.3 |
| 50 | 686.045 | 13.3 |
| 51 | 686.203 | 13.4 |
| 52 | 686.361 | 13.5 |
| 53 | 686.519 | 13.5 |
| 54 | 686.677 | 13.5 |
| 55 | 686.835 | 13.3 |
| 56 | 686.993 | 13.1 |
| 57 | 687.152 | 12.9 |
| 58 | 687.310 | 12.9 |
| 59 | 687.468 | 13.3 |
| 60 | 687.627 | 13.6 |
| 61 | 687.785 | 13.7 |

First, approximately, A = 13.6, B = 13.4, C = 13.7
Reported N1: 12.43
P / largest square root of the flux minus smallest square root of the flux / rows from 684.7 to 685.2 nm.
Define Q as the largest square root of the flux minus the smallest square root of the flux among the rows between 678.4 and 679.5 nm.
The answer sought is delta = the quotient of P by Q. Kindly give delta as 0.5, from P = 0.042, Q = 0.08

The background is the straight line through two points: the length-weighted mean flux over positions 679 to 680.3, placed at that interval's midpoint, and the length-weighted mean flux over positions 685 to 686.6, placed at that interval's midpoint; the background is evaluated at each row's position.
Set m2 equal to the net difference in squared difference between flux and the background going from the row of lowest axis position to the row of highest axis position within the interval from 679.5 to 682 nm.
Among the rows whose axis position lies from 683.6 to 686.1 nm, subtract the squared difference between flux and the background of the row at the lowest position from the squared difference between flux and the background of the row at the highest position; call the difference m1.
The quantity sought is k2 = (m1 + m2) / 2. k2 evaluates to -0.13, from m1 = -0.28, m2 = 0.01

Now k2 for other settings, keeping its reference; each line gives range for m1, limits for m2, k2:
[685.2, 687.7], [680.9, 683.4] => 0.04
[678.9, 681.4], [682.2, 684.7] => 0.23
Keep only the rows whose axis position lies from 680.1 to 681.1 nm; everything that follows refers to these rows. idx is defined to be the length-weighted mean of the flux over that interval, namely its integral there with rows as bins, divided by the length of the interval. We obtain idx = 13.4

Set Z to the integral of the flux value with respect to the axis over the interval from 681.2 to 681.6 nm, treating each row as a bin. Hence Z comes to 5.27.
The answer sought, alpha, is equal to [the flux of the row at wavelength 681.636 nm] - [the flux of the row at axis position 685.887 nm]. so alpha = 0.10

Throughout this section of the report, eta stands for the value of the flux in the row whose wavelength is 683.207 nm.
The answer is 13.5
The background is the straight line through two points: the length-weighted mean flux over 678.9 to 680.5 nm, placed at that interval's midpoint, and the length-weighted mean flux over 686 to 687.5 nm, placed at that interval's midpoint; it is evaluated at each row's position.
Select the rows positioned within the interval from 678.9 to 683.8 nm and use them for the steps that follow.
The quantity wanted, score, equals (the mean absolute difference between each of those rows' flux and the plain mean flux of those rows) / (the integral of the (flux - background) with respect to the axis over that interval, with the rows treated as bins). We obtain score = -2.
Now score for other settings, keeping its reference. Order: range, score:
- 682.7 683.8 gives 33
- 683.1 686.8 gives 0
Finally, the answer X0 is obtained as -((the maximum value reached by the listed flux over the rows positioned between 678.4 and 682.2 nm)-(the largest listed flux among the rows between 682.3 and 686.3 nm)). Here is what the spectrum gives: -0.30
